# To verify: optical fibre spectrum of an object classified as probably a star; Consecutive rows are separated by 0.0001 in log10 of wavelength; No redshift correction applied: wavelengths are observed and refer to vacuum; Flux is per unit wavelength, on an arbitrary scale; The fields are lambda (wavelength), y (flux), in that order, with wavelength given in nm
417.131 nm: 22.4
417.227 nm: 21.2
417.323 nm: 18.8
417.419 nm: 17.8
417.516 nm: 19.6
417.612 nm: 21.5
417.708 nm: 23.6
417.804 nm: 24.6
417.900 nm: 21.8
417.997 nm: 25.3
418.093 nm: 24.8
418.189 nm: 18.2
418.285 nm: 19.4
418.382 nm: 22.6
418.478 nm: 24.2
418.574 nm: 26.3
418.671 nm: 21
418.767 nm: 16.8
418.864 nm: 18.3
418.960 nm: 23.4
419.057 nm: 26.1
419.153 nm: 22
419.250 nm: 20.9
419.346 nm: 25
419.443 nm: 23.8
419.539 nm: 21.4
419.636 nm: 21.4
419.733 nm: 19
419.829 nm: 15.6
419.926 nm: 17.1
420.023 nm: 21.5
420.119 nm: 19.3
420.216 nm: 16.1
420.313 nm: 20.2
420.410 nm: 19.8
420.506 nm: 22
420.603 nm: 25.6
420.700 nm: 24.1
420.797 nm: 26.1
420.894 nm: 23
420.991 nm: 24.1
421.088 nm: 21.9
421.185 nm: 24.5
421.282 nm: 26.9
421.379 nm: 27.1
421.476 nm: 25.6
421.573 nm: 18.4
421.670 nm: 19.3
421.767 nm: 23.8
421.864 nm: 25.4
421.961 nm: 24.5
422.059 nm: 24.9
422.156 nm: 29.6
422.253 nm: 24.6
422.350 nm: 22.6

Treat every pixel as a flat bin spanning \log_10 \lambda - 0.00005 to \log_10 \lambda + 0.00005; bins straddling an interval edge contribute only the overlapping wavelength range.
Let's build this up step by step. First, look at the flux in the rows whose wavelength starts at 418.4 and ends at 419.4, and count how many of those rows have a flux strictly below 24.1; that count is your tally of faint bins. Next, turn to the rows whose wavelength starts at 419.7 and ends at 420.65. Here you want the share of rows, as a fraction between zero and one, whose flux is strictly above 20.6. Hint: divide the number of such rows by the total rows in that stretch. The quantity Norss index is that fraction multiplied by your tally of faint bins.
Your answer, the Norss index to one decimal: 1.8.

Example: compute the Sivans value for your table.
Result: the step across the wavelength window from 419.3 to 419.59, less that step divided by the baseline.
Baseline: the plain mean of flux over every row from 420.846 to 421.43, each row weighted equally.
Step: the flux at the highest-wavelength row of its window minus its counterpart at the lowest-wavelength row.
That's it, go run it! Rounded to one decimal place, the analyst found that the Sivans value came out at -3.5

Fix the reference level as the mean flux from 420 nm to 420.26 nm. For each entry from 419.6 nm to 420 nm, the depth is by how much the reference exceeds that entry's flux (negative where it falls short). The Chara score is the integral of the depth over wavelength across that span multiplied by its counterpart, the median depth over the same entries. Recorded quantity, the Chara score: 0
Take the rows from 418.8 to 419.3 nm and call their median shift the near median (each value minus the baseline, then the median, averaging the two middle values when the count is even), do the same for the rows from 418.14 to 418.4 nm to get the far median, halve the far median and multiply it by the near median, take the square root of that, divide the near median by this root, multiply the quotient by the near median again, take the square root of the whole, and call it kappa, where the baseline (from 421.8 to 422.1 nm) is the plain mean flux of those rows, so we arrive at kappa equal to 1.7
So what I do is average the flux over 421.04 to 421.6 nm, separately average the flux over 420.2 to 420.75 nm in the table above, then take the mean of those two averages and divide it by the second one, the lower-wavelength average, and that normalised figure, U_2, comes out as 1.06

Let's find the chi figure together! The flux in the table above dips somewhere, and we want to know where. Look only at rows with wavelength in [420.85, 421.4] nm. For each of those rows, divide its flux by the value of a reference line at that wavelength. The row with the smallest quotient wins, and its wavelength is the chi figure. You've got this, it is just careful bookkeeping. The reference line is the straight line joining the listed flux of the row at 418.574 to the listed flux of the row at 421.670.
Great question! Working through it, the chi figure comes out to 421.088 nm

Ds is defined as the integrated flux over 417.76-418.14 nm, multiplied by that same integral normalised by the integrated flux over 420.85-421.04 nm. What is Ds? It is 19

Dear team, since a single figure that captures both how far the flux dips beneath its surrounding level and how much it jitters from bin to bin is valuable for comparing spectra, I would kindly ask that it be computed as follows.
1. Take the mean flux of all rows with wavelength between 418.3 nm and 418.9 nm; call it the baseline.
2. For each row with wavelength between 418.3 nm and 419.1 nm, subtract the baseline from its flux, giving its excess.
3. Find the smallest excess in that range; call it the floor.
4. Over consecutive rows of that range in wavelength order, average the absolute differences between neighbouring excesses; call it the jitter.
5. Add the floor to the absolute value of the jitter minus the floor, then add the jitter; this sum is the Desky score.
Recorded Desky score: 6.4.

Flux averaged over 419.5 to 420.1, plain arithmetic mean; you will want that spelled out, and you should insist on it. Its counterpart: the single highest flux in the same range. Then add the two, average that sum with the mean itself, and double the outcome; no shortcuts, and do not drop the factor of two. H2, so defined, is 60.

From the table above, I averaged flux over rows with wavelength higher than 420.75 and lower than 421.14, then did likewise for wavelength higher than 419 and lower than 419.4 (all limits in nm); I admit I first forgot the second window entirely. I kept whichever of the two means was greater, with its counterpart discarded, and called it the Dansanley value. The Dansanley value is 23.8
